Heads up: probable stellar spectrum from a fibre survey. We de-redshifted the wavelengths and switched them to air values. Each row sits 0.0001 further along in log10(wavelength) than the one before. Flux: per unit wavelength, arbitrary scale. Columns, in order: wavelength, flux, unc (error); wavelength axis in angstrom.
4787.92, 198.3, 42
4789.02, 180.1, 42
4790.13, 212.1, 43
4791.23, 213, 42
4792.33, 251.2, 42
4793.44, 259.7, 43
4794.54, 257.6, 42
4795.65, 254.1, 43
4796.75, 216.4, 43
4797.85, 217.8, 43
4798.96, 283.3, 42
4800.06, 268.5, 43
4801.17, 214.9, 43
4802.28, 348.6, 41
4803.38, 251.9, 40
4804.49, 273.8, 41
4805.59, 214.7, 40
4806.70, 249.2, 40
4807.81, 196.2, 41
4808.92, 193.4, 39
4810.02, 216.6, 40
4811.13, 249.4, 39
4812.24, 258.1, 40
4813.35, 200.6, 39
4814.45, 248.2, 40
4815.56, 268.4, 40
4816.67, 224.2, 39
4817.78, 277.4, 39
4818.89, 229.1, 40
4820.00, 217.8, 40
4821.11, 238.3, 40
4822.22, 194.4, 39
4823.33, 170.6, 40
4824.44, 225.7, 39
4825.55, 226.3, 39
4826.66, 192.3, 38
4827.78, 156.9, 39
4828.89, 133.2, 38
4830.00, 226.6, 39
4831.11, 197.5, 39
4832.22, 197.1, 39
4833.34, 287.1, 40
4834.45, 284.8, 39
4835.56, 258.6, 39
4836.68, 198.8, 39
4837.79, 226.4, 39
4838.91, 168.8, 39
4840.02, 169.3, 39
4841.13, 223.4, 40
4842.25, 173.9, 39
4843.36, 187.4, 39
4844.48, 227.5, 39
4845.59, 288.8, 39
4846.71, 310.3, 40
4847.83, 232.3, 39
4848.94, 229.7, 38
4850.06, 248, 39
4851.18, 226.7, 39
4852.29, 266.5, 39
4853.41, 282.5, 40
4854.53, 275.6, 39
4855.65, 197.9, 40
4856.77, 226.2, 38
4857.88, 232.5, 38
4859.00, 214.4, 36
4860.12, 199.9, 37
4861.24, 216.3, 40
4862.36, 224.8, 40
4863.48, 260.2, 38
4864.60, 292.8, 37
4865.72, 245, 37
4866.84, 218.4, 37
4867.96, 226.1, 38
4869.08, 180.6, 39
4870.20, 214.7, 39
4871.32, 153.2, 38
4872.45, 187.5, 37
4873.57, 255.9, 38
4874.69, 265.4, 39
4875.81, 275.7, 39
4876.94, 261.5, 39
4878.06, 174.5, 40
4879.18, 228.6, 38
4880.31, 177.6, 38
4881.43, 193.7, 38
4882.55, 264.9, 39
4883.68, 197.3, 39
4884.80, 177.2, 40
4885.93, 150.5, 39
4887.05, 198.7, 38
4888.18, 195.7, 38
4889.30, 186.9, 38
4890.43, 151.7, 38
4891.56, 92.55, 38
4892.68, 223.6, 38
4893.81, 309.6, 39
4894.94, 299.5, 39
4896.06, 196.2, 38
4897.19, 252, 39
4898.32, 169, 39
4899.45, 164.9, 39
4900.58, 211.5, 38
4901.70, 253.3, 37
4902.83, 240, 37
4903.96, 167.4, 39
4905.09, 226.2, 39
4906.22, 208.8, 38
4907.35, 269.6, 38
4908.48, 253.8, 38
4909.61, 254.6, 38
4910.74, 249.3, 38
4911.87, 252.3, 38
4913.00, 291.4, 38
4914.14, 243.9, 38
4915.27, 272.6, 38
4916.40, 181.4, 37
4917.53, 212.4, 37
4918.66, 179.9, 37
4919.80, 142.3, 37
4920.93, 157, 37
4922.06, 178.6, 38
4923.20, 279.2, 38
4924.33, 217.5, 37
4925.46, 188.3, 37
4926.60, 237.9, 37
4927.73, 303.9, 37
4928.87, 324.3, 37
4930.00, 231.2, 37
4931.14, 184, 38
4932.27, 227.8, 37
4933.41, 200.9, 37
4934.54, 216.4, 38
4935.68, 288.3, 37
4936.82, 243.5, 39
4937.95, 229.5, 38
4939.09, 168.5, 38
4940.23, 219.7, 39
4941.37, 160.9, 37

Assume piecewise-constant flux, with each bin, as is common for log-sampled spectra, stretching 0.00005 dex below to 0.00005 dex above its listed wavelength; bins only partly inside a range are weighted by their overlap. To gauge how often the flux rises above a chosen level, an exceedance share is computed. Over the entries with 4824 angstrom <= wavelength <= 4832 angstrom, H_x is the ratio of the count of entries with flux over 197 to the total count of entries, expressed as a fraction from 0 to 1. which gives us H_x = 0.57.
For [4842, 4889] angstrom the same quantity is 0.74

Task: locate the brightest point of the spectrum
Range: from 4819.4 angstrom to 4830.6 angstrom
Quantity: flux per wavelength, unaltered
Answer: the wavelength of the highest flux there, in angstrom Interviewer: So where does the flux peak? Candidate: 4821.11 angstrom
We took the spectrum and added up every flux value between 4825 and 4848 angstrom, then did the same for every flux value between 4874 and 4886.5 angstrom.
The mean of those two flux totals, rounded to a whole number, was 3467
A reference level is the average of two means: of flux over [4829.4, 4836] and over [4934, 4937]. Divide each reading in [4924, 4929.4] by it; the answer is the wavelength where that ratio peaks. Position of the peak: 4928.87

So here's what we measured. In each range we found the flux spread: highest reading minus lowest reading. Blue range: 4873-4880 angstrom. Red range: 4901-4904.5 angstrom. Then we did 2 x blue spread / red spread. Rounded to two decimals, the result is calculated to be 2.36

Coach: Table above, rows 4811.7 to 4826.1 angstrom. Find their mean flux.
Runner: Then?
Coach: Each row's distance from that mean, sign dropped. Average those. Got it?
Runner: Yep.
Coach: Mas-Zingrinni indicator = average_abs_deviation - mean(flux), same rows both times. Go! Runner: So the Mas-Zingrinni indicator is -207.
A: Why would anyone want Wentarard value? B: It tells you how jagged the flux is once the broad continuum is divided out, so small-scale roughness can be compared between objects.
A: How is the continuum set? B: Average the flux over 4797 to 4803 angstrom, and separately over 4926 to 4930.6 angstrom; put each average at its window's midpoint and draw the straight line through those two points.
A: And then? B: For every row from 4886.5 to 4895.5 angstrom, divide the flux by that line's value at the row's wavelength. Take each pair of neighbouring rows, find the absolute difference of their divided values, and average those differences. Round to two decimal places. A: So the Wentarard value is 0.18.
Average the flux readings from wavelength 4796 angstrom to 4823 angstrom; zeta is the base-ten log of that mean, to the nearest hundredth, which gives 2.38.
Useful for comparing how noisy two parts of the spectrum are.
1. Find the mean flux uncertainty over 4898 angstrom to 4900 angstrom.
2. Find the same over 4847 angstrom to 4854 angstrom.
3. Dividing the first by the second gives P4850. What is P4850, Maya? 1.00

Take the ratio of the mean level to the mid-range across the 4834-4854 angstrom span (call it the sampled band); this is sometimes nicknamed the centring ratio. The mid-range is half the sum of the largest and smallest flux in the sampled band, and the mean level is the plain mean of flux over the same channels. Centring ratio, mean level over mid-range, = 0.97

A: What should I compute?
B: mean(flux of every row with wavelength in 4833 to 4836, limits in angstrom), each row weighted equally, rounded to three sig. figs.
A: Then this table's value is 277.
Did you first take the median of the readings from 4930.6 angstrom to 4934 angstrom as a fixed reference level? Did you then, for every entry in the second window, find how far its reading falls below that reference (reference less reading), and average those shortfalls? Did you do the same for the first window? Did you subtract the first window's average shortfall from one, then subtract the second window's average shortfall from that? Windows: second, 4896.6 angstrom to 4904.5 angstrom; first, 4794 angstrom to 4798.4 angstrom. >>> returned 44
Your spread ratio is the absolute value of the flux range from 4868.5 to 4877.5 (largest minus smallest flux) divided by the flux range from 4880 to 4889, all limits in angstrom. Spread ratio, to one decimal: 1.1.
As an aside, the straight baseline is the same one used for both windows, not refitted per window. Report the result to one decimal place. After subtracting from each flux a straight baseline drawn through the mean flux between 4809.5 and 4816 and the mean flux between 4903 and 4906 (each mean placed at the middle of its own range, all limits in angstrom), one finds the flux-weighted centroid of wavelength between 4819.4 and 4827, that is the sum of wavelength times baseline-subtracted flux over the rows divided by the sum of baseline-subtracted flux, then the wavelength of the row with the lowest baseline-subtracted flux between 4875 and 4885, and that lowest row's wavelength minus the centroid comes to 54.4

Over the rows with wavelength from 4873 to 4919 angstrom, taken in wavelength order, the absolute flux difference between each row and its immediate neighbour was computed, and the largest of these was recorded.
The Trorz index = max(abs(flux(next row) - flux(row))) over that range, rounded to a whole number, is 131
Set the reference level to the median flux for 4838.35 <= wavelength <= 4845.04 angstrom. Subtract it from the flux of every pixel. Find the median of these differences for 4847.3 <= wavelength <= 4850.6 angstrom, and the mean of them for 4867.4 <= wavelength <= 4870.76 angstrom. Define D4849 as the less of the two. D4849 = 26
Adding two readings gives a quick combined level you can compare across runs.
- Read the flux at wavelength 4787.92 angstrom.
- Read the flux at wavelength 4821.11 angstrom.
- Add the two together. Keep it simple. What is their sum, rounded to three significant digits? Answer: 437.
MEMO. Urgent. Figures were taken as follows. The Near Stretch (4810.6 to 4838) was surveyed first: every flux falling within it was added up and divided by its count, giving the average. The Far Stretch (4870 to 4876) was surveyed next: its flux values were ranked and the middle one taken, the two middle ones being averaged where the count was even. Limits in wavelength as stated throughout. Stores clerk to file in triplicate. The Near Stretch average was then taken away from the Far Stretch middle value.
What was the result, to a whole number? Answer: 12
